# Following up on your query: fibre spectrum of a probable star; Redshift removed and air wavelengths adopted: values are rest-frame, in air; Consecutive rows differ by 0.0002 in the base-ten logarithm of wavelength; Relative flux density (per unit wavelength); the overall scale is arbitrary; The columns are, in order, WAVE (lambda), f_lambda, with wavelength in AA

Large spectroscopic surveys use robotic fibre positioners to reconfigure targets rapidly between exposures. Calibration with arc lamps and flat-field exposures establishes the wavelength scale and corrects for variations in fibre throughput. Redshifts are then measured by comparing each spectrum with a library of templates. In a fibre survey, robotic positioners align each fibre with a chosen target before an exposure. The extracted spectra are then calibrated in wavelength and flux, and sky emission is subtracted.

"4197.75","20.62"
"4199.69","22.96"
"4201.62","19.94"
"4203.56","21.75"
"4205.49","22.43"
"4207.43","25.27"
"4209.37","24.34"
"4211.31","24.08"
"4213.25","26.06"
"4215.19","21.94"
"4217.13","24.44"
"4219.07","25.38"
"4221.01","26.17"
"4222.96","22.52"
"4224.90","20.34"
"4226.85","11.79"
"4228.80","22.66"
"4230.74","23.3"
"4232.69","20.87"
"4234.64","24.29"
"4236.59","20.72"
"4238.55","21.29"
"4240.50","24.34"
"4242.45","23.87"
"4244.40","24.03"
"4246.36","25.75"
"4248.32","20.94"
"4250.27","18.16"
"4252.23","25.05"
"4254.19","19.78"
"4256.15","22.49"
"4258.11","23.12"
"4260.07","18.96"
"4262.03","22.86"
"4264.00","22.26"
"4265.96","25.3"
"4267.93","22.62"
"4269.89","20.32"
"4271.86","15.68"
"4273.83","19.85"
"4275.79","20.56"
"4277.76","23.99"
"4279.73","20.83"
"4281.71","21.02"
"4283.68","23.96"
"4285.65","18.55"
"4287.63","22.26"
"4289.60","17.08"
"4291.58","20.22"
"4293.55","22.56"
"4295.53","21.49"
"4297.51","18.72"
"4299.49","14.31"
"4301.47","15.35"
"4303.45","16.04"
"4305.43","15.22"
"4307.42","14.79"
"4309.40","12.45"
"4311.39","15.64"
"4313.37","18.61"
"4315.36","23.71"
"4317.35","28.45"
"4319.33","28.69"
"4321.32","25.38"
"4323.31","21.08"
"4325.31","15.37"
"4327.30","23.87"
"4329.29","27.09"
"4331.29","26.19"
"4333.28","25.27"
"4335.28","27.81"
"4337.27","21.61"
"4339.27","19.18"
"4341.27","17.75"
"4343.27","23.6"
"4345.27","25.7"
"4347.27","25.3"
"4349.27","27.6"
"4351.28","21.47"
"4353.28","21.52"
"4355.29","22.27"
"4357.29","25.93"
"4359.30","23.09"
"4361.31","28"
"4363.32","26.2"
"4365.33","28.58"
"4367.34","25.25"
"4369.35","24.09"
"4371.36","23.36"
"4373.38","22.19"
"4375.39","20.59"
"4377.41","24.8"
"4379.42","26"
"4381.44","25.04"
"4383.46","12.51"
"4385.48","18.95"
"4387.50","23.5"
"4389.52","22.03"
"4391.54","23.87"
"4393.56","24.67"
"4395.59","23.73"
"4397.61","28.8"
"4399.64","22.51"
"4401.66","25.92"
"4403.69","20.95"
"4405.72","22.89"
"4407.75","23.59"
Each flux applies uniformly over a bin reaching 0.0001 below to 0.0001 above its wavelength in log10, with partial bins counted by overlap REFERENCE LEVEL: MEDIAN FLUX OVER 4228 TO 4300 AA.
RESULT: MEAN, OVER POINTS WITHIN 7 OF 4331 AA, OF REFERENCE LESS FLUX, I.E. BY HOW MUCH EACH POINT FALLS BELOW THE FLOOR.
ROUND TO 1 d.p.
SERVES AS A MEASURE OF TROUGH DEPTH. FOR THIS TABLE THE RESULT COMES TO -2.4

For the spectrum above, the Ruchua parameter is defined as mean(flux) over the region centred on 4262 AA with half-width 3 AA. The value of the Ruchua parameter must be 21.4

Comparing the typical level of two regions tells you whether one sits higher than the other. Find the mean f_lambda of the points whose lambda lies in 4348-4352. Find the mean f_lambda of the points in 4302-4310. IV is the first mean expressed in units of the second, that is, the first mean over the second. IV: 1.68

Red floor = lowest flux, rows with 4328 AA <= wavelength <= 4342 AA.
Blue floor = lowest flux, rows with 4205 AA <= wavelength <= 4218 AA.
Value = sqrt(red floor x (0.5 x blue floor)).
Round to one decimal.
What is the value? 14.0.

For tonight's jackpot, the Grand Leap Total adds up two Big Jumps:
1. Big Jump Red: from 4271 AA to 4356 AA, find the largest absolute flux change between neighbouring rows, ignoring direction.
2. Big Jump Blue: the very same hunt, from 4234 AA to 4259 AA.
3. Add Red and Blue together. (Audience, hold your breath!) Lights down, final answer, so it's 15.4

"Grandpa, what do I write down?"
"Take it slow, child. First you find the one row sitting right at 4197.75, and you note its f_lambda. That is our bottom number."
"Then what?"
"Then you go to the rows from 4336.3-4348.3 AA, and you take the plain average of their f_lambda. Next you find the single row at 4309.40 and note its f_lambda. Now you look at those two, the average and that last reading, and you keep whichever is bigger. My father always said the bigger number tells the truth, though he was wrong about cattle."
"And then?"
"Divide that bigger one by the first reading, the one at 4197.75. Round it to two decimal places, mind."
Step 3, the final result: 1.08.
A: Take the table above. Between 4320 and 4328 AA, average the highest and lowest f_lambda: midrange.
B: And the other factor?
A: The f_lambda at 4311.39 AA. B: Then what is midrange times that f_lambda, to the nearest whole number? 319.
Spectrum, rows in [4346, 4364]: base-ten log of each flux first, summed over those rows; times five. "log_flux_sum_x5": 62.5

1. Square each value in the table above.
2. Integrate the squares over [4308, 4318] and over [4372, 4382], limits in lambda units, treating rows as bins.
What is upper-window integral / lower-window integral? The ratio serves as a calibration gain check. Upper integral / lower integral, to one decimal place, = 1.4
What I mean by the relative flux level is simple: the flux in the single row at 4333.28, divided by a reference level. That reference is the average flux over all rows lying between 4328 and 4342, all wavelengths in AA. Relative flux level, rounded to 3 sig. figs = 1.07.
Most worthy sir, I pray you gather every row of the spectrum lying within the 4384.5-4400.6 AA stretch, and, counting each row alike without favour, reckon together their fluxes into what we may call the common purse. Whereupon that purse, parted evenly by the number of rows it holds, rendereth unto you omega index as 23.5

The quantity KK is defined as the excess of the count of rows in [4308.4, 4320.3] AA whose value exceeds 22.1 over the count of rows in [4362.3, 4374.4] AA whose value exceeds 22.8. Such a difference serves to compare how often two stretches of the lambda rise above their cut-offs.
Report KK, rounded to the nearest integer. -2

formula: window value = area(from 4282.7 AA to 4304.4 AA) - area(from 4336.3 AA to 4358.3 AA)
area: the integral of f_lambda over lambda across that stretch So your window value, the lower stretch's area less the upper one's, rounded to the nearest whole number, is -88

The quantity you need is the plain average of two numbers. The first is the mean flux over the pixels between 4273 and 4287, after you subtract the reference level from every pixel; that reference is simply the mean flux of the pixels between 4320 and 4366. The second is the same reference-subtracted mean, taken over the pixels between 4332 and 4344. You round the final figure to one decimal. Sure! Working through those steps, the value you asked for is -2.0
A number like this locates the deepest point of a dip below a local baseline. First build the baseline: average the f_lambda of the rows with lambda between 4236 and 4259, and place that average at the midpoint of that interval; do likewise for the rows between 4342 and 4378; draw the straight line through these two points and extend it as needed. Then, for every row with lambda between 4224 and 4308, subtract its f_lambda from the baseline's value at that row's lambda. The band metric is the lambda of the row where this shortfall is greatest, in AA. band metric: 4226.85 AA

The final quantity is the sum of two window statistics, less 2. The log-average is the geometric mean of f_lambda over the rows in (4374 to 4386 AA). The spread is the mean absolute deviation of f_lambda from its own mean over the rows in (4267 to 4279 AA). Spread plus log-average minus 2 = 21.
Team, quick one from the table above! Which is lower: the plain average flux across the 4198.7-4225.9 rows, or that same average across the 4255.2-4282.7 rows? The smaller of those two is 21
